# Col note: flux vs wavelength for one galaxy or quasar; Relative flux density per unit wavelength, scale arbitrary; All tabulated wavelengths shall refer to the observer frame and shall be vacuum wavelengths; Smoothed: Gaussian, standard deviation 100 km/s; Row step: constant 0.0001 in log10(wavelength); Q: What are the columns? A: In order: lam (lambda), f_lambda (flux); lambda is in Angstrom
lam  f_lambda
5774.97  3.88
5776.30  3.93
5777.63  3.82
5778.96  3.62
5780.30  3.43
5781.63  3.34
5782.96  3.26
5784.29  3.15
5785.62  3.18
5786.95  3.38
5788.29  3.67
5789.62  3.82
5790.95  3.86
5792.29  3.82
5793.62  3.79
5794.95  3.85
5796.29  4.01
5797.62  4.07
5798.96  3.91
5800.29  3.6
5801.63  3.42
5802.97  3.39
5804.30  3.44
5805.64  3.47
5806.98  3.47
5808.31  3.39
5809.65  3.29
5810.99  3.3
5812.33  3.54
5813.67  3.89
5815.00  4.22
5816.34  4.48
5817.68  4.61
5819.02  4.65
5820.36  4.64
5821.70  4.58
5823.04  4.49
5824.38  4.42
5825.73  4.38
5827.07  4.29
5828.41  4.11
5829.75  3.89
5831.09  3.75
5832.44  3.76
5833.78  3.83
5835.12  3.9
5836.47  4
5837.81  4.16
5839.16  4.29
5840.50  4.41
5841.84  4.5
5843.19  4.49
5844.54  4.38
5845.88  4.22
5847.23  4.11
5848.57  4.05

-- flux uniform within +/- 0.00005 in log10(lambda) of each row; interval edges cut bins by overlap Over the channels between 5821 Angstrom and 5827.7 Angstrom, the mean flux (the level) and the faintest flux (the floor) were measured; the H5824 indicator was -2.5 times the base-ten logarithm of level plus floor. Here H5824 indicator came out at -2.35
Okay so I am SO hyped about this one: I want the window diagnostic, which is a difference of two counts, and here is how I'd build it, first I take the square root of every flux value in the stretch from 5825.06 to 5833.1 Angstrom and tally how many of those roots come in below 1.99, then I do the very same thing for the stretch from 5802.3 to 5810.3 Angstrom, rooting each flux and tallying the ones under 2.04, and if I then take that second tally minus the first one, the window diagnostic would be 3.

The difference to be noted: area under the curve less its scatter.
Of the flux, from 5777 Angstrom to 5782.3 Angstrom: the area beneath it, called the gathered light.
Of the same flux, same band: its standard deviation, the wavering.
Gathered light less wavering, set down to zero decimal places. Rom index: 19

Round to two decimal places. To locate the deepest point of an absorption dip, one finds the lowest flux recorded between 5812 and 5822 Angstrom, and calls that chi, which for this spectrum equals 3.54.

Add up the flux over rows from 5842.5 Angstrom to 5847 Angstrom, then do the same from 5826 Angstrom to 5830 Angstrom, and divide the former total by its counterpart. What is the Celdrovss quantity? 1.07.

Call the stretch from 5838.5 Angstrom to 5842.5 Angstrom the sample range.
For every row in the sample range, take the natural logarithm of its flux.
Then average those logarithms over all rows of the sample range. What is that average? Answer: 1.48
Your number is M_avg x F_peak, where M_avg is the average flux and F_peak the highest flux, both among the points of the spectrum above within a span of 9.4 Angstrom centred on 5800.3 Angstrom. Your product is 15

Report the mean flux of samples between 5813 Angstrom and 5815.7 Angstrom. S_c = 4.1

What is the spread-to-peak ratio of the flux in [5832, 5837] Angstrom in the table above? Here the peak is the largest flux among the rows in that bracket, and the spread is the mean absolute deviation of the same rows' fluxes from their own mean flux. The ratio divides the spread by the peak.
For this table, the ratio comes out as 0.019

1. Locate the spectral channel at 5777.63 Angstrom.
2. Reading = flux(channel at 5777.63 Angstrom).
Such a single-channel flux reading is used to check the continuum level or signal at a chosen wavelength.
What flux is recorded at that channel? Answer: 3.82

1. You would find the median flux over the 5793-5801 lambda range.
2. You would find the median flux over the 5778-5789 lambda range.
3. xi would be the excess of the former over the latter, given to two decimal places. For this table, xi 0.52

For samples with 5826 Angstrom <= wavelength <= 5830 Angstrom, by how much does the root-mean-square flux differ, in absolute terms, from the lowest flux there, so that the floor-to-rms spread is 0.21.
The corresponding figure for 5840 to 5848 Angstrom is 0.24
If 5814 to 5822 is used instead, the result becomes 0.31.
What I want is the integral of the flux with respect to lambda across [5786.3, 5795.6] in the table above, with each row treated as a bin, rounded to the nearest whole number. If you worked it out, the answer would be 35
